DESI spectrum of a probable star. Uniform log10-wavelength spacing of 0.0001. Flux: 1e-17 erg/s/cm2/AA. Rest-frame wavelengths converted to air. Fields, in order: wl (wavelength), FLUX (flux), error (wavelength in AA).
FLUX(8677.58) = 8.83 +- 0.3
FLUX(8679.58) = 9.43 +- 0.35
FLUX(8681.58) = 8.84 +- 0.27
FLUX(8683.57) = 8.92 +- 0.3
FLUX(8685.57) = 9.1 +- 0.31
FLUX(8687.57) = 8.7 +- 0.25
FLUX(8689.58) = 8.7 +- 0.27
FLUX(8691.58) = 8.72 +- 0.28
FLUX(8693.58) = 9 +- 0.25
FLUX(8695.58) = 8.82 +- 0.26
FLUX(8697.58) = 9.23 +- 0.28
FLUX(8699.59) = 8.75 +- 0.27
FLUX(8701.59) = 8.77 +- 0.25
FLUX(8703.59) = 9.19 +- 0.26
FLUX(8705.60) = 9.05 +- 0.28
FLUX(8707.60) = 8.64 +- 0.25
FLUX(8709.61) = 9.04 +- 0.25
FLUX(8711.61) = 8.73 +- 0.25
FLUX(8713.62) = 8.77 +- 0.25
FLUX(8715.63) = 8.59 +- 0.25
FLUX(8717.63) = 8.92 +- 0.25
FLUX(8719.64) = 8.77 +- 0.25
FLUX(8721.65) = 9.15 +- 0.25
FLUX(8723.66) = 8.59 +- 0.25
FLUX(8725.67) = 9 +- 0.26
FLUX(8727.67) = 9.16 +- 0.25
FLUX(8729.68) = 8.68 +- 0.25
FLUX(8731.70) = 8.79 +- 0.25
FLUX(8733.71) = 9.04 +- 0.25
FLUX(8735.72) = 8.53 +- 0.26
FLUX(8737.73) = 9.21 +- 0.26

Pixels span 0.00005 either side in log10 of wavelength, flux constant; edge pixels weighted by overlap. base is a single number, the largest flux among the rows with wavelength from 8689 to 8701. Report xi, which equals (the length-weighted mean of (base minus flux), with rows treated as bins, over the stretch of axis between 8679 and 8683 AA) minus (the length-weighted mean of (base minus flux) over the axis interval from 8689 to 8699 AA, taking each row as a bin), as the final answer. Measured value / -0.18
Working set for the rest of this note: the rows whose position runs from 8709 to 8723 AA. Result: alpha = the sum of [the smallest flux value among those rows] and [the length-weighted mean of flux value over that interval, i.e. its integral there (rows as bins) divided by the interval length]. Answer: 17.4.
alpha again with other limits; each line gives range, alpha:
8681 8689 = 17.6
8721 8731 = 17.5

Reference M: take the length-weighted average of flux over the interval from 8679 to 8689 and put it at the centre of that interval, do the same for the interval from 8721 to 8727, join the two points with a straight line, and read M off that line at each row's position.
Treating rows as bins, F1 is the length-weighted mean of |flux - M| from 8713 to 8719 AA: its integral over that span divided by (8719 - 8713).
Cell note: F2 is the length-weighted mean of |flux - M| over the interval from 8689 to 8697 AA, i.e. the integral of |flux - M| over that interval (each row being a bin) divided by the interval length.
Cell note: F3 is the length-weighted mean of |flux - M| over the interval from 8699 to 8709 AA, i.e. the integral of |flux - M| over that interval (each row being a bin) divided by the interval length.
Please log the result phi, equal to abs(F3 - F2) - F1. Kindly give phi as -0.14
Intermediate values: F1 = 0.172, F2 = 0.170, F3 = 0.202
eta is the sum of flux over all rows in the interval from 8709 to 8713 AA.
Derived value 18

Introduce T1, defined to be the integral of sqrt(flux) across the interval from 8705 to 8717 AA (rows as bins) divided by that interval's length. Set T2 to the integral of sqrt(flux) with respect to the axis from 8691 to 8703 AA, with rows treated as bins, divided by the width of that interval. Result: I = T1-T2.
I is -0.017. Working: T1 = 2.97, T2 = 2.98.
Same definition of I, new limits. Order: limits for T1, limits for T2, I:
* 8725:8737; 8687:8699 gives 0.004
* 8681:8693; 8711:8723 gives 0.005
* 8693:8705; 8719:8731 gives 0.013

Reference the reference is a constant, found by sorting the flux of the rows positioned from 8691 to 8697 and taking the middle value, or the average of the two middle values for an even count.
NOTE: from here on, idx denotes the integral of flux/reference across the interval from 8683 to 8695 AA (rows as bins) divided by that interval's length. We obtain 1.00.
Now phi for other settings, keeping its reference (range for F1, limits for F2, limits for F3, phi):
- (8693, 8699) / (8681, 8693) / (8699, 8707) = -0.15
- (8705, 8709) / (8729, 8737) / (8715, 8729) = -0.18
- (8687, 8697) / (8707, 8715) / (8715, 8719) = -0.15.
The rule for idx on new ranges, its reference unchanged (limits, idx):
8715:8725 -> 1.00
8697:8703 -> 1.01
